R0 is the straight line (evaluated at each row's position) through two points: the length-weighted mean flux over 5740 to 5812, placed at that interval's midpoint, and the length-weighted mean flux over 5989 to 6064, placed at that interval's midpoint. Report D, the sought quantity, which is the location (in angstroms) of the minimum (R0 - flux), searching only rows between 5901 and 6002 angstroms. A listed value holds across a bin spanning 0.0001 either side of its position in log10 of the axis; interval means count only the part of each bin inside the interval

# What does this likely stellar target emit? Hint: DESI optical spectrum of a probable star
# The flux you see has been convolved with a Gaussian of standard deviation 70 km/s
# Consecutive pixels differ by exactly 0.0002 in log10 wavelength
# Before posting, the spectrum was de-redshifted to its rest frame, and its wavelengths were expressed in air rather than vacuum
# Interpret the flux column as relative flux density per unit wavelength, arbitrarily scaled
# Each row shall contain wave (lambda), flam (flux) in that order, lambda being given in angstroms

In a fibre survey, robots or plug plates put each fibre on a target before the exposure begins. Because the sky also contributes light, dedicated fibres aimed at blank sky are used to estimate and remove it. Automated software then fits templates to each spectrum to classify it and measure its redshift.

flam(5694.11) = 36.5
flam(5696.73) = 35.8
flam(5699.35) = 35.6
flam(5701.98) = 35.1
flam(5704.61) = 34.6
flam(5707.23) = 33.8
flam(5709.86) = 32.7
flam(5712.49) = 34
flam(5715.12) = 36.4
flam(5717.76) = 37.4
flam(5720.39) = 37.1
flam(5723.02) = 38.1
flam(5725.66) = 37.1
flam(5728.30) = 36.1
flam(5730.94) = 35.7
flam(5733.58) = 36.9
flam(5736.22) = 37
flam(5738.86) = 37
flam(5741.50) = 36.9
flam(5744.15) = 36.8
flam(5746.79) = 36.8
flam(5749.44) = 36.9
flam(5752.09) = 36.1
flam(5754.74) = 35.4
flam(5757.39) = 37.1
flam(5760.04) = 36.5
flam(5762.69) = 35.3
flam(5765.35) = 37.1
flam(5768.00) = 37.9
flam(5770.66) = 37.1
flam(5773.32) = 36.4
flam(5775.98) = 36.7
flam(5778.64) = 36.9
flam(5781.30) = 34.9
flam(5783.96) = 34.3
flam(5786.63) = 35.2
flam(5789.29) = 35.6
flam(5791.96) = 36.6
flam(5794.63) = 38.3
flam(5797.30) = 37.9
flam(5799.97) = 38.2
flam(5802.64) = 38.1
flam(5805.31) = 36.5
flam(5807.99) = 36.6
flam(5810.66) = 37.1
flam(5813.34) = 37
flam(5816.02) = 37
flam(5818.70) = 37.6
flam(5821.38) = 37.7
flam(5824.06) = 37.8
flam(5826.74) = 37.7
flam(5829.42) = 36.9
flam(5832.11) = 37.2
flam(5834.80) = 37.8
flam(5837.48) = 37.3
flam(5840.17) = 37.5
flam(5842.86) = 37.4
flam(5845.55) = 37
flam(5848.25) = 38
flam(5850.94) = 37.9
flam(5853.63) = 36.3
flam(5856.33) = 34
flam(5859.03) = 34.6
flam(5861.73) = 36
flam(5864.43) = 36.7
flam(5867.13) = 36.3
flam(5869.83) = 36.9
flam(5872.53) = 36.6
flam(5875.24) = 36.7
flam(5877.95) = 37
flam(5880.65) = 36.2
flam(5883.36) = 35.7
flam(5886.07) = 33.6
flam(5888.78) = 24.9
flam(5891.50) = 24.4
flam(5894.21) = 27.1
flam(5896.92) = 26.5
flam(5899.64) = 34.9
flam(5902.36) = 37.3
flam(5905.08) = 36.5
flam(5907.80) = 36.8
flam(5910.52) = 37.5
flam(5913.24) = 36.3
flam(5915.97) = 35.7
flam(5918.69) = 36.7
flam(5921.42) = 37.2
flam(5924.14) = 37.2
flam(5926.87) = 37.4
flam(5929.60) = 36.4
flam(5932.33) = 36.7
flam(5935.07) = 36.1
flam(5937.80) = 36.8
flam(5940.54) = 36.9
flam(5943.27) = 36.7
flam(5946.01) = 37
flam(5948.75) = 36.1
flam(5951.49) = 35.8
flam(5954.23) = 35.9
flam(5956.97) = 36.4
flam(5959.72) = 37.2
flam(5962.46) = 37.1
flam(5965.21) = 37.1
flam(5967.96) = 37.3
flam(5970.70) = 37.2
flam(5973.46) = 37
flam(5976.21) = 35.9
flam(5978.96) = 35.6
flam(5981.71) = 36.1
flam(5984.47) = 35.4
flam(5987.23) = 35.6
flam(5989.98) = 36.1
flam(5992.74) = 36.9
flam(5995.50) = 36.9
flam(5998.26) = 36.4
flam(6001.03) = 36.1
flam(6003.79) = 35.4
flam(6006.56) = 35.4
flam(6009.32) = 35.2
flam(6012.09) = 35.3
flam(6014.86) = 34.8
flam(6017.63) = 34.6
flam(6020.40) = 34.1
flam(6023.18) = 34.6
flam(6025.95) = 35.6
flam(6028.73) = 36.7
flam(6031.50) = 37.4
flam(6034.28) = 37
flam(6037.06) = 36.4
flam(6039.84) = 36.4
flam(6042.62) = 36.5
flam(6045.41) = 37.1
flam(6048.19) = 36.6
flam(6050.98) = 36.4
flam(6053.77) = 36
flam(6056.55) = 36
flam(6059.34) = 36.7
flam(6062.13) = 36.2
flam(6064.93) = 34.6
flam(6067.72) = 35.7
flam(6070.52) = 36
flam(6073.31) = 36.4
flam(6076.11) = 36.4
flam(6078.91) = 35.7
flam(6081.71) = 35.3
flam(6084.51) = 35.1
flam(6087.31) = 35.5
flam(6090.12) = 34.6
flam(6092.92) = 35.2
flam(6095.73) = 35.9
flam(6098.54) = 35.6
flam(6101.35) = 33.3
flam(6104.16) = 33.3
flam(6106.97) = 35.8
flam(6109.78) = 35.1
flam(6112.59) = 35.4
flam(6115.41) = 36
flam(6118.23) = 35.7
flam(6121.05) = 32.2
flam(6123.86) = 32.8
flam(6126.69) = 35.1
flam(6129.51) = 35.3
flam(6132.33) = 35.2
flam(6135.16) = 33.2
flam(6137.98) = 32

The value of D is 5910.52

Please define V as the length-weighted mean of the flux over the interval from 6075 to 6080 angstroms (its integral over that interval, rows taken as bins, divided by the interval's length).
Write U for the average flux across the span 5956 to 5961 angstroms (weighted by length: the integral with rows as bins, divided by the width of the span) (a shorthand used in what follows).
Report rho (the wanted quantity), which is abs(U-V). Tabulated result 0.7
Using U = 36.8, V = 36.0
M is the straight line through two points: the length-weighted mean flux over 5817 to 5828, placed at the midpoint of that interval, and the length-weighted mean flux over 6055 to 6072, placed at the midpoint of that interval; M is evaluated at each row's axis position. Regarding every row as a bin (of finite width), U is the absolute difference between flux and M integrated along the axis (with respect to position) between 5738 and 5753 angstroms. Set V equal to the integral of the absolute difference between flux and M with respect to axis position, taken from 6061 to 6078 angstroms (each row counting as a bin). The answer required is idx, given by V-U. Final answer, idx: -14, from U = 23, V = 8.6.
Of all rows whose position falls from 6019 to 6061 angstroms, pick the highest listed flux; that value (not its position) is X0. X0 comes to 37.4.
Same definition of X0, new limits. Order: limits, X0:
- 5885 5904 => 37.3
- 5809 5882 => 38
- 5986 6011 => 36.9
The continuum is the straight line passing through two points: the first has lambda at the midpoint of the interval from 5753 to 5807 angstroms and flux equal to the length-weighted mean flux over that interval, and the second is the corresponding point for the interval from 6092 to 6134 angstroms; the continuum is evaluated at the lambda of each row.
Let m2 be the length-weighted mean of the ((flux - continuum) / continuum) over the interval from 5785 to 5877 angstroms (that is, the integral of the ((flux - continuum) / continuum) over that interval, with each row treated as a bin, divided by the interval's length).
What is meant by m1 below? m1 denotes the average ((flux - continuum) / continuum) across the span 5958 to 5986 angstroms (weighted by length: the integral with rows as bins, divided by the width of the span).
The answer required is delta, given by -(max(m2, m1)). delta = -0.0291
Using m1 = 0.03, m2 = 0.017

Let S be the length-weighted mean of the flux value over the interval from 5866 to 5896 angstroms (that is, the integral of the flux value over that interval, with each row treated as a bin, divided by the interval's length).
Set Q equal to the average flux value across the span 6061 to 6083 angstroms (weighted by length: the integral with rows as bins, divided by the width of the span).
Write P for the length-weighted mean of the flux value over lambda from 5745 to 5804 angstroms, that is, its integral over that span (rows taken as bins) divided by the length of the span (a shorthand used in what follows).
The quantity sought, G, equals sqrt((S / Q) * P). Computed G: 5.82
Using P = 36.6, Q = 35.8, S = 33.1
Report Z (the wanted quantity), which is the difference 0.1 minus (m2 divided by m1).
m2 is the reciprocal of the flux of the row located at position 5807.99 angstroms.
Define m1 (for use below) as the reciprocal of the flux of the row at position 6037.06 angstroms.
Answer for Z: -0.89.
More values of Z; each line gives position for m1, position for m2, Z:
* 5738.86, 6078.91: -0.94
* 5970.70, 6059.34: -0.91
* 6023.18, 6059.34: -0.84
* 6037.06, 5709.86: -1.01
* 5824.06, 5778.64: -0.92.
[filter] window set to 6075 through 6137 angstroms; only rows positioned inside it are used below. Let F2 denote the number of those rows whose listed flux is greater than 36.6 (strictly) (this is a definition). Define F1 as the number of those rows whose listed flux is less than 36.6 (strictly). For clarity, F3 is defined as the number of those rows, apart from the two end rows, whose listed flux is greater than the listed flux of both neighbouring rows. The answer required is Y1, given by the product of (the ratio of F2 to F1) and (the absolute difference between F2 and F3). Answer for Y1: 0.0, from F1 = 22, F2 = 0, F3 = 5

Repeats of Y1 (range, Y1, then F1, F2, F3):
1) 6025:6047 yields 3.0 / 4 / 4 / 1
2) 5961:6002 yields 4.4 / 8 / 7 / 2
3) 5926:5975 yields 14.0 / 6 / 12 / 5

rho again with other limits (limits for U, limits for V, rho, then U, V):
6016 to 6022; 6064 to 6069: 0.9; 34.4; 35.2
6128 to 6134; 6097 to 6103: 0.7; 35.2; 34.4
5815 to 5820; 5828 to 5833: 0.3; 37.3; 37.0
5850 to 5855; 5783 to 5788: 2.2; 37.0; 34.8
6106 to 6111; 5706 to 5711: 2.2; 35.5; 33.3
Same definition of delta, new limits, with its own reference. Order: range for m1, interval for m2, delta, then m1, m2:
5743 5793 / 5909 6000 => -0.0258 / -0.01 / 0.026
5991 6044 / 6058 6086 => -0.0231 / 0.02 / 0.023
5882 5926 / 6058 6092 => -0.0198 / -0.06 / 0.020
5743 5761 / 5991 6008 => -0.0221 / -0.01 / 0.022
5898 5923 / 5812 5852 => -0.0314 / 0.02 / 0.031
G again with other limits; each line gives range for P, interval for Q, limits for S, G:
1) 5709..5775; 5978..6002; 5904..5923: 6.09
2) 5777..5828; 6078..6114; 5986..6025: 6.12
